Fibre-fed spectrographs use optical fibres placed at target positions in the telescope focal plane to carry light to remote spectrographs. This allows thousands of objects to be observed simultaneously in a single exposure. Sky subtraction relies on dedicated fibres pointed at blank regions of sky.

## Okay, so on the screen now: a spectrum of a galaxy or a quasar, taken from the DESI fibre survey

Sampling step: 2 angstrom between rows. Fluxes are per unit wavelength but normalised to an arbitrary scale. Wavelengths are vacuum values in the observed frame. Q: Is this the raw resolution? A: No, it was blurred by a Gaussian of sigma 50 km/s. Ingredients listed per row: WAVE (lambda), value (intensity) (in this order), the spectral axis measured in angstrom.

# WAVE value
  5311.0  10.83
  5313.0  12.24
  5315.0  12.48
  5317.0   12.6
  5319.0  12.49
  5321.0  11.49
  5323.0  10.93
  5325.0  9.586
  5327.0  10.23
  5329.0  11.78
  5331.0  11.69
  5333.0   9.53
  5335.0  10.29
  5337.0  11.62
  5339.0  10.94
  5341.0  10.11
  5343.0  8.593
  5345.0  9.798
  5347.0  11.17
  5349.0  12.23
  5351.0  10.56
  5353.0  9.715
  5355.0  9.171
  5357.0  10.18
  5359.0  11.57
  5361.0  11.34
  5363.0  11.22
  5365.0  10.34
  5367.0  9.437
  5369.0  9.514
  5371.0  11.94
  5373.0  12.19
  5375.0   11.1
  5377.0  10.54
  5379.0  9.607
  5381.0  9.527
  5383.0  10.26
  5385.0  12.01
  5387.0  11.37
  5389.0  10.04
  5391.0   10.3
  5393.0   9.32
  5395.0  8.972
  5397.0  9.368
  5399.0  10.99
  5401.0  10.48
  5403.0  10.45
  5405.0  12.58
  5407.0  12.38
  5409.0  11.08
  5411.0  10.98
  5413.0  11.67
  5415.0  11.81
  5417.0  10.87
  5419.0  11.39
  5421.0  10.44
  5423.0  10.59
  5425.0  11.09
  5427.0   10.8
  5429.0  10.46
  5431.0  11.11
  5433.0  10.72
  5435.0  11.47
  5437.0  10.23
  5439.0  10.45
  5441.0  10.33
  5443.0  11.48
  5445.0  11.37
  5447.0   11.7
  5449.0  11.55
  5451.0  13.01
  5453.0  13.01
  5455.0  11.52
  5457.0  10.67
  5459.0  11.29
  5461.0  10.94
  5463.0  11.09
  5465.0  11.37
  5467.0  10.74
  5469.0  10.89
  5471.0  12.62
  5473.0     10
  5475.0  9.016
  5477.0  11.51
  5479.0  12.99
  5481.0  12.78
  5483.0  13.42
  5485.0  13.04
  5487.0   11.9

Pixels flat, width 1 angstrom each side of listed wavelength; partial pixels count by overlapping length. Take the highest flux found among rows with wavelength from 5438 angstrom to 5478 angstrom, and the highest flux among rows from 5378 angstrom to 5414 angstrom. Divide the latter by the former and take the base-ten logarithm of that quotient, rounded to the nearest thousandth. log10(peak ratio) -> -0.015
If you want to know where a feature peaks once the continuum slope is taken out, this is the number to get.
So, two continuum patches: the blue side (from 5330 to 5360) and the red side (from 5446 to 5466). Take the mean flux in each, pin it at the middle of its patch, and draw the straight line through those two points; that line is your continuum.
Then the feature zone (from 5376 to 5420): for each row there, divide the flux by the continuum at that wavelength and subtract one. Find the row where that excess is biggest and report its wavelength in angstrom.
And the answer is 5405.0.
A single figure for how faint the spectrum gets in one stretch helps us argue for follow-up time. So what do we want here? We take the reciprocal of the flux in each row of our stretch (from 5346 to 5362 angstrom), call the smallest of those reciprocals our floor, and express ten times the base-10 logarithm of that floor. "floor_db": -10.9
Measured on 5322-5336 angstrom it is -10.7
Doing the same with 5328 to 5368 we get -10.9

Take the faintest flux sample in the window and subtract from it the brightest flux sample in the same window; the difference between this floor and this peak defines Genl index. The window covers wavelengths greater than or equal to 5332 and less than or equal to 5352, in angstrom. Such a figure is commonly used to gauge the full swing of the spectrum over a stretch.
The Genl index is -3.64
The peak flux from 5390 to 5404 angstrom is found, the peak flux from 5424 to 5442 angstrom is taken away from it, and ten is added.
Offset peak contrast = 9.5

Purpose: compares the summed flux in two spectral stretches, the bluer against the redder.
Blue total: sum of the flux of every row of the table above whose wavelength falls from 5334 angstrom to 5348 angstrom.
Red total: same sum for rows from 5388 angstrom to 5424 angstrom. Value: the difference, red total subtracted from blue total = -121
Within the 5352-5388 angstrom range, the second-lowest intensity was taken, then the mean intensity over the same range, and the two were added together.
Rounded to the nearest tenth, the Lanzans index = 20.0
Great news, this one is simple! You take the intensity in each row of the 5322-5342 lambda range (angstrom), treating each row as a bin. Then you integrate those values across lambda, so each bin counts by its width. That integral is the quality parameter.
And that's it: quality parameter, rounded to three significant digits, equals 213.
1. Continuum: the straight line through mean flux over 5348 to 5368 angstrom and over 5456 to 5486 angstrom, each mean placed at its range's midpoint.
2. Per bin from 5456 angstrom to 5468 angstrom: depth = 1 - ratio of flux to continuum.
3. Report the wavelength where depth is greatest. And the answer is 5467.0 angstrom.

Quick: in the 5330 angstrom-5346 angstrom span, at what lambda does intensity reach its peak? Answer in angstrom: 5331.0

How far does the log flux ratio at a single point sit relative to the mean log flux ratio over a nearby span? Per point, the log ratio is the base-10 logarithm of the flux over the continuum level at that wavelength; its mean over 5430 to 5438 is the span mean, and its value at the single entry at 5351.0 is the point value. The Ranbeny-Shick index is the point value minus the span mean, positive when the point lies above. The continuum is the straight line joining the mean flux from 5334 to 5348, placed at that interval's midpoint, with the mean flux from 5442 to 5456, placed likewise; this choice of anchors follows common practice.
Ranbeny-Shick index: 0.035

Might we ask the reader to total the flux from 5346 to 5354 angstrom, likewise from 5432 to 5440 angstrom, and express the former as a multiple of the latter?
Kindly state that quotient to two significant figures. 1.0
